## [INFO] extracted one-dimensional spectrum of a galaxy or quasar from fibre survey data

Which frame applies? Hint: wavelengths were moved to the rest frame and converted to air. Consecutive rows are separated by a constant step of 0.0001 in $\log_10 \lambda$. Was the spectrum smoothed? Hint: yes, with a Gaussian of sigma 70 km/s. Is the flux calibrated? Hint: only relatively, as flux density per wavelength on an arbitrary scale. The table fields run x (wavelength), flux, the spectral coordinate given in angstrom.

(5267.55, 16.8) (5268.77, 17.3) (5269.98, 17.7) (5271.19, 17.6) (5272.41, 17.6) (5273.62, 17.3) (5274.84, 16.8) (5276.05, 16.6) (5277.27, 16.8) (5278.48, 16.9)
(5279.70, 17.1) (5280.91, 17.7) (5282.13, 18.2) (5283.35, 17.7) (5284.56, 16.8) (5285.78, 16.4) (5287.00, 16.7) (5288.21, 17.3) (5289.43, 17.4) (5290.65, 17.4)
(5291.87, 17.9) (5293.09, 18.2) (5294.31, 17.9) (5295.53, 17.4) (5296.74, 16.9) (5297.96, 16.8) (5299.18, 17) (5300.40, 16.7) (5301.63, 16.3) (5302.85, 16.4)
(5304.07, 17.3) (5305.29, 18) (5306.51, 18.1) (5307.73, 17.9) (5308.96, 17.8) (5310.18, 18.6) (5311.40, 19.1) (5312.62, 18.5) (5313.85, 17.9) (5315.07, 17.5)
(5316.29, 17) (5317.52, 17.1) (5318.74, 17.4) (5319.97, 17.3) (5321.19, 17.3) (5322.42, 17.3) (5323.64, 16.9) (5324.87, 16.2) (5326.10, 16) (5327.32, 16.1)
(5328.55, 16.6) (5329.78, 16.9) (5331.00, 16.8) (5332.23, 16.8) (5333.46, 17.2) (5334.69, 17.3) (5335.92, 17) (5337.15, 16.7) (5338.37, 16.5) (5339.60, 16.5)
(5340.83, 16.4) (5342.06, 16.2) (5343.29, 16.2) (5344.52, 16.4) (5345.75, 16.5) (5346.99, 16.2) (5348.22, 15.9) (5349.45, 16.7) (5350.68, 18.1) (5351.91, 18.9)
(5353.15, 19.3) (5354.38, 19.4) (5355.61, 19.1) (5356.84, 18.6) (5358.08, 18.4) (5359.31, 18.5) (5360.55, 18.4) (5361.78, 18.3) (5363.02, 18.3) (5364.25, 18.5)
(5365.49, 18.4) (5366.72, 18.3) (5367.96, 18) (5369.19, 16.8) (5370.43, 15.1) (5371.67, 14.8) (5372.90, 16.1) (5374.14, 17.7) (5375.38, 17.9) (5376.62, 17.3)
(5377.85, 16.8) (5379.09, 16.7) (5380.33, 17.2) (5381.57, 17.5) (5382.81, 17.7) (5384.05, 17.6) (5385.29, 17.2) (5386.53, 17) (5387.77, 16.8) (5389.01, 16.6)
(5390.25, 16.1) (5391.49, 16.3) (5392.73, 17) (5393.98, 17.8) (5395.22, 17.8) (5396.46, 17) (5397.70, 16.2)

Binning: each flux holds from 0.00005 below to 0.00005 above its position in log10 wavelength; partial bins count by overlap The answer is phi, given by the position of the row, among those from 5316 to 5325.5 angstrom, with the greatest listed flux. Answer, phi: 5318.74 angstrom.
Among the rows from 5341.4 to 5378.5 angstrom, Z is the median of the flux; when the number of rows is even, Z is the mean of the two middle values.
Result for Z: 17.95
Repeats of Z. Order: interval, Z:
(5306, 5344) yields 17.00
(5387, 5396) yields 16.80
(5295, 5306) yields 16.90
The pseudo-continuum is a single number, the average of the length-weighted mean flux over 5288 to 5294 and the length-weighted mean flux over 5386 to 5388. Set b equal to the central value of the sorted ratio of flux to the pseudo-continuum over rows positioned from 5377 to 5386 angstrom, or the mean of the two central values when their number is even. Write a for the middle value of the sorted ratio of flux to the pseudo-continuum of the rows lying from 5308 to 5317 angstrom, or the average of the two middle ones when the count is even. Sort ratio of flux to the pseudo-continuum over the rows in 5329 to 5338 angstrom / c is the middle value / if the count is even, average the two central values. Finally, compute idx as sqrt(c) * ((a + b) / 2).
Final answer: 1.00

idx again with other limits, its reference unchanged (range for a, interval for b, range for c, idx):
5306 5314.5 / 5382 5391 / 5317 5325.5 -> 1.02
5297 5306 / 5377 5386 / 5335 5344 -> 0.96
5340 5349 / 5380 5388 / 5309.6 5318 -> 0.98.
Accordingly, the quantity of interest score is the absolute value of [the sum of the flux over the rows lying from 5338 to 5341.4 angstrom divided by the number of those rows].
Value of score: 16.5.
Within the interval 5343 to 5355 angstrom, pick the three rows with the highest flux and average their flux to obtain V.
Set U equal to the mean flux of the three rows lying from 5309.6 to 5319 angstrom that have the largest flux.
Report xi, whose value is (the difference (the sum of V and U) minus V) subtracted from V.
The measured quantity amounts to 0.5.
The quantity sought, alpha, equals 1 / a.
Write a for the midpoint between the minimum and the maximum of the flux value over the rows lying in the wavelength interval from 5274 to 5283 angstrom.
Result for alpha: 0.0575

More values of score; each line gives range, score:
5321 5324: 17.2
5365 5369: 18.2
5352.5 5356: 19.3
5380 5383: 17.5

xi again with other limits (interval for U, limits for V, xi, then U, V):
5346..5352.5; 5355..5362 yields 0.8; 17.9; 18.7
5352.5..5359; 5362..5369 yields -0.9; 19.3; 18.4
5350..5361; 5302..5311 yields -1.0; 19.3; 18.2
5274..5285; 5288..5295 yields 0.1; 17.9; 18.0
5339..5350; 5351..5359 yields 2.7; 16.6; 19.3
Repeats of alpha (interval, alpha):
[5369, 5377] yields 0.0612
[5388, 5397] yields 0.0590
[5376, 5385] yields 0.0581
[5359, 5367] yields 0.0543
